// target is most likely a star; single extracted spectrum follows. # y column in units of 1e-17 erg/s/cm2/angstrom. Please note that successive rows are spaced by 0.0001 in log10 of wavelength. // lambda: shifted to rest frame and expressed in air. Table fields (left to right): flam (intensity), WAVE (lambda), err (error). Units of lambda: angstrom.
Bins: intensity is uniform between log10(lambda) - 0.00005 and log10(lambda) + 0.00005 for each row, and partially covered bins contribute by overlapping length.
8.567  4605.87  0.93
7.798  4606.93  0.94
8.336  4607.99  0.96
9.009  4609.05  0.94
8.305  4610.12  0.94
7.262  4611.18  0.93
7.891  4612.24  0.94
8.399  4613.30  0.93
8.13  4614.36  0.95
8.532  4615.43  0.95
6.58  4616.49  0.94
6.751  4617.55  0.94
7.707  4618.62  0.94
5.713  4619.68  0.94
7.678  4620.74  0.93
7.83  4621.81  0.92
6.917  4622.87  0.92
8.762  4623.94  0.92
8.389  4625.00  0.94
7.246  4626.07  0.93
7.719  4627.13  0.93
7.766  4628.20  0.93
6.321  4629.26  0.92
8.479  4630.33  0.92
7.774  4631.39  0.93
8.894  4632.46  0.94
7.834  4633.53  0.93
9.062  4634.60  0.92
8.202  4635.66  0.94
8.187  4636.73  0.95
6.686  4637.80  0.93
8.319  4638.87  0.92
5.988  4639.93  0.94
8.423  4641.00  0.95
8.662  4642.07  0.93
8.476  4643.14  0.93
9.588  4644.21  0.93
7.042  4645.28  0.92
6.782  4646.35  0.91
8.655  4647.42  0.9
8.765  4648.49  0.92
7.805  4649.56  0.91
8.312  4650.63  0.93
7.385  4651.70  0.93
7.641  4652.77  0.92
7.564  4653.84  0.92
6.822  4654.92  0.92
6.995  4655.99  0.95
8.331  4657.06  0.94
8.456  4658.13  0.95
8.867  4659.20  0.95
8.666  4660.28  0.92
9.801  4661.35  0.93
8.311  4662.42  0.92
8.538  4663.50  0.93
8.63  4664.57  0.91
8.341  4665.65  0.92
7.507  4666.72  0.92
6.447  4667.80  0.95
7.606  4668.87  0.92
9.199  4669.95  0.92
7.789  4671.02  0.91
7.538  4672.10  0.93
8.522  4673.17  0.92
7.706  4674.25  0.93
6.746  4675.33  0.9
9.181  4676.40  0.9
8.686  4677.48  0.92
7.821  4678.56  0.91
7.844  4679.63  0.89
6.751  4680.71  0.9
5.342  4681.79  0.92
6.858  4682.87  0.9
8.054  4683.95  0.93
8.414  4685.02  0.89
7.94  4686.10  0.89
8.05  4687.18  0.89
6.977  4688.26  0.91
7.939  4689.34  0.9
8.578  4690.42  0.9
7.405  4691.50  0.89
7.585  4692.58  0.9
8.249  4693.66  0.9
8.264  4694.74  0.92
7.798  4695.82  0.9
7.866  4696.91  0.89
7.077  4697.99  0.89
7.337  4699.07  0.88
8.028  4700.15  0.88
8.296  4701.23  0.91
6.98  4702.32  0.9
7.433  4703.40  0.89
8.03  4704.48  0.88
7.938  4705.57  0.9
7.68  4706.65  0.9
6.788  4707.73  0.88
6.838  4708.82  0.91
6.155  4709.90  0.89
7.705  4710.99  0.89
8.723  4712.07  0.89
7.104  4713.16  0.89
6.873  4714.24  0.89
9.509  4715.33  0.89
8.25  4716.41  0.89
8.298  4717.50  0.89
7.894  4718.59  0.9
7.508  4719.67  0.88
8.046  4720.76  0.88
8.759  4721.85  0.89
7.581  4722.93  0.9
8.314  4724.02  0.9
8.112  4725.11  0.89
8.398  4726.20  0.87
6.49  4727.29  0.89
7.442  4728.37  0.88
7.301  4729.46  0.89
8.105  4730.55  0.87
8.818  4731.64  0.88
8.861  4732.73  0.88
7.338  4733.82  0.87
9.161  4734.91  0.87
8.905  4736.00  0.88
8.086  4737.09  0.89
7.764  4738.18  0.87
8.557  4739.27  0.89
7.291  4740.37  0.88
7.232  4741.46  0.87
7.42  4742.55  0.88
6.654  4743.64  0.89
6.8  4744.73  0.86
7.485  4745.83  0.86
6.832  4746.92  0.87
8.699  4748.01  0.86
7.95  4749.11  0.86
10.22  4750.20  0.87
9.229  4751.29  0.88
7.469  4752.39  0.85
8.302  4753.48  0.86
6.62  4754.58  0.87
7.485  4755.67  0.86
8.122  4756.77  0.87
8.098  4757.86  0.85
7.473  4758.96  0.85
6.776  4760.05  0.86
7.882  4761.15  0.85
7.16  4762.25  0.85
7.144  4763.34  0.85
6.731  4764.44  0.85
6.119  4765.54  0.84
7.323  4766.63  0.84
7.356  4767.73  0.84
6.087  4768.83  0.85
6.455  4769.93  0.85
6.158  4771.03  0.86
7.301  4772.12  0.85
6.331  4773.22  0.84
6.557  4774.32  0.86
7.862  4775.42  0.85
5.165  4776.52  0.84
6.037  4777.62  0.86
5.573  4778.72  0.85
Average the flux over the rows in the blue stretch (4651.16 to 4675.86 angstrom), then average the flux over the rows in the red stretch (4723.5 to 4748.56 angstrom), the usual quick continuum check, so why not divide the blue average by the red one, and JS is 1.02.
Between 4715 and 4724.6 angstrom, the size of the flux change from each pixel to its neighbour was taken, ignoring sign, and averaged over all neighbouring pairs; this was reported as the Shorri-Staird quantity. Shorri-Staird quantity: 0.66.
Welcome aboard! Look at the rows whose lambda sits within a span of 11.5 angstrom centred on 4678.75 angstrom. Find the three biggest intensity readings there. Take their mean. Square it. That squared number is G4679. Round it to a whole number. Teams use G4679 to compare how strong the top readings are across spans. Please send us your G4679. 77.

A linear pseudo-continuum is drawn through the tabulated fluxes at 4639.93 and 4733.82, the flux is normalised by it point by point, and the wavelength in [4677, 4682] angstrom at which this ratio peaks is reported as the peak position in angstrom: 4677.48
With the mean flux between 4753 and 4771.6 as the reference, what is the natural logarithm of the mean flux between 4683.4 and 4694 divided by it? 0.104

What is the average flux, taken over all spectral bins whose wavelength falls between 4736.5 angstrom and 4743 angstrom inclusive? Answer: 7.73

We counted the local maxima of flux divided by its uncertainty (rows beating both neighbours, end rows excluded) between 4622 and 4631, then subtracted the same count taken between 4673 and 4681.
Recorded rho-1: 0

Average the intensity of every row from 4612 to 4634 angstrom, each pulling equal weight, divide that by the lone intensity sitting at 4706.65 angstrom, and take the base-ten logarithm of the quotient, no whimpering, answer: 0.00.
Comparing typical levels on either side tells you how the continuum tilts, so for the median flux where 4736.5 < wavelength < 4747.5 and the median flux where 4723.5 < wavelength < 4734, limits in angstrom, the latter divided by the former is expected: 1.10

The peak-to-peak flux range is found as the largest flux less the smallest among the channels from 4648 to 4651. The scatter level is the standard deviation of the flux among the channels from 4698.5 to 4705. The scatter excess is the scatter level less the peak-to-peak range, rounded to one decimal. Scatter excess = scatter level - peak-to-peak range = -0.5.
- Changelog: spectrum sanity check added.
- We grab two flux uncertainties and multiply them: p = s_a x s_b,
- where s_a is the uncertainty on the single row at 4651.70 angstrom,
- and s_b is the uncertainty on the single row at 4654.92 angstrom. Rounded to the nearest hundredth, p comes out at 0.86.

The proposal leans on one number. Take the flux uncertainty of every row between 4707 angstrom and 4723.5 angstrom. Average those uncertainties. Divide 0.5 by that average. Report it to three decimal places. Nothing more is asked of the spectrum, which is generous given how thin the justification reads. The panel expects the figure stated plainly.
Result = 0.561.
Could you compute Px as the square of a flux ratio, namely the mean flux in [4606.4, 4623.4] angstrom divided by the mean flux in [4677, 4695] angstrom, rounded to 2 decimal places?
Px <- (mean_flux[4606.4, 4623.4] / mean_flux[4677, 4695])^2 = 1.00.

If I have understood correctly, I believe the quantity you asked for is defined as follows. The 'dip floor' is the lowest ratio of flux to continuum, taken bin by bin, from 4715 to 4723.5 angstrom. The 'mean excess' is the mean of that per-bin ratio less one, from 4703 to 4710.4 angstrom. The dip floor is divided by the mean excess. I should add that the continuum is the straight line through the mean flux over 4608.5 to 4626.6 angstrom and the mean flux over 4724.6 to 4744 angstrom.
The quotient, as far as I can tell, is -13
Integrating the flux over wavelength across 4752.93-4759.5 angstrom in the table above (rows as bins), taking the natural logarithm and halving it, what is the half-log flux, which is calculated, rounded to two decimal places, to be 1.96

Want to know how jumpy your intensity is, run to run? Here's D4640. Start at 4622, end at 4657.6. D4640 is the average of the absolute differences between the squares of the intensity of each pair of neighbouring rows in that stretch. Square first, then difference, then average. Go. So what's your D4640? 15.4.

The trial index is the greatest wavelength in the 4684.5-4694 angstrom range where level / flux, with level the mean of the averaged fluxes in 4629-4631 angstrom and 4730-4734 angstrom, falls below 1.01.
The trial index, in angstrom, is 4693.66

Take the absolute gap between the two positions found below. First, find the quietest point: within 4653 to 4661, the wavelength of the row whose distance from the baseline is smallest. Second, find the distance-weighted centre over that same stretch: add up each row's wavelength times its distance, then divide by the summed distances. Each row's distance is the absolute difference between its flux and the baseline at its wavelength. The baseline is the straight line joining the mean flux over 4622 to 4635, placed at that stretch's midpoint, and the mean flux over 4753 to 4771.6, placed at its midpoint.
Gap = 3.7 angstrom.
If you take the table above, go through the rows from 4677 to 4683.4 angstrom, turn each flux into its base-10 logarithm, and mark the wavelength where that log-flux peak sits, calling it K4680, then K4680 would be 4677.48 angstrom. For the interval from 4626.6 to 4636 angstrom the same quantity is 4634.60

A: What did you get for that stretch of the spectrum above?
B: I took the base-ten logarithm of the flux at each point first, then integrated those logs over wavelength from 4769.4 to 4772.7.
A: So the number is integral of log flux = 2.71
